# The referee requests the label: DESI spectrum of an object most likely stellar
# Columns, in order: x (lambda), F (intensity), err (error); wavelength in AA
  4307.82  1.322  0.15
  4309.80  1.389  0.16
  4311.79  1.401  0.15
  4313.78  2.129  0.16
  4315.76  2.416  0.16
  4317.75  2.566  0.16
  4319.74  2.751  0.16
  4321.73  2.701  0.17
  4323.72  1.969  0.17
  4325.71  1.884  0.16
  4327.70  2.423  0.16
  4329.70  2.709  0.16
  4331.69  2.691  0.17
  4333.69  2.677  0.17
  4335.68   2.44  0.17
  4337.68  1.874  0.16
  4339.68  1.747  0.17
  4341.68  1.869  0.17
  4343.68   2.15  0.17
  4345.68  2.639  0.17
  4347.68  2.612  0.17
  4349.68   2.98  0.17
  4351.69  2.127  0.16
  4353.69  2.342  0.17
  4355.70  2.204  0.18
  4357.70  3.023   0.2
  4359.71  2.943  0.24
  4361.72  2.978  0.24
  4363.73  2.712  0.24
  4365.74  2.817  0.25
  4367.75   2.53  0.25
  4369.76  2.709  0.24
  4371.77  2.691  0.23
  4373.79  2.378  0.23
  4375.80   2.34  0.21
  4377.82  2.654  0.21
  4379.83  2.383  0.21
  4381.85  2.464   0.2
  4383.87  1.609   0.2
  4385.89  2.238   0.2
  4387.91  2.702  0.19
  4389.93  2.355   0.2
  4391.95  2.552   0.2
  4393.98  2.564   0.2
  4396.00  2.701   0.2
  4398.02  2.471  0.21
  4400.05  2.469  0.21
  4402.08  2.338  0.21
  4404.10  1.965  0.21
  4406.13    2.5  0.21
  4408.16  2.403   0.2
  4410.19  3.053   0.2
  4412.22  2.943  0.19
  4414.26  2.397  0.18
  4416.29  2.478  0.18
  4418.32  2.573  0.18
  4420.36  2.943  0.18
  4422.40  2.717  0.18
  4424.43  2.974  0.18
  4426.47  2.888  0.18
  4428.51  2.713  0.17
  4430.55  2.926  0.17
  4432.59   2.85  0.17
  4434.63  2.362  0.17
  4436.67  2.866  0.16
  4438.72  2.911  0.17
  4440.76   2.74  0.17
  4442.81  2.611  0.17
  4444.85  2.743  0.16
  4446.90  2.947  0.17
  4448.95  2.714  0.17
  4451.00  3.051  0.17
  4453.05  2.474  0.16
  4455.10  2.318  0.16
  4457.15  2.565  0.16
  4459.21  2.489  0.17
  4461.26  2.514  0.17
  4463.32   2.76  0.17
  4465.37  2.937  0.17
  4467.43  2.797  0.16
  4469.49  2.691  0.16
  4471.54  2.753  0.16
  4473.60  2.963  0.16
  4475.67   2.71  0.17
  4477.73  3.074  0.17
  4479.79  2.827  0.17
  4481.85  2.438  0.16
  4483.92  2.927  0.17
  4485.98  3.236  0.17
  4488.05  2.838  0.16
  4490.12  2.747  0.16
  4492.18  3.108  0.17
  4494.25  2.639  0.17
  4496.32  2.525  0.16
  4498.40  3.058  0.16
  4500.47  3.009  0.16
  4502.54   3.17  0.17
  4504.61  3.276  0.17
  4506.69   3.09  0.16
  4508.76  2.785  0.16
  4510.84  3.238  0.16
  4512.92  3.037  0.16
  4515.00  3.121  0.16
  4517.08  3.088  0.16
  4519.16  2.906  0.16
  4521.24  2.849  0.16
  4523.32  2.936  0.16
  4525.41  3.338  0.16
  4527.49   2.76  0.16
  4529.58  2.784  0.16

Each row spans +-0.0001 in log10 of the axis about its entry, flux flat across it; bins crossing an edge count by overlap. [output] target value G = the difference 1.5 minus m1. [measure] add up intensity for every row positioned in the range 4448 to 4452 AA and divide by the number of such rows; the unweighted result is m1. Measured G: -1.4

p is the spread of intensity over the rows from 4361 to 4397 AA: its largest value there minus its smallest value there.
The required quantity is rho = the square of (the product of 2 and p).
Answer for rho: 7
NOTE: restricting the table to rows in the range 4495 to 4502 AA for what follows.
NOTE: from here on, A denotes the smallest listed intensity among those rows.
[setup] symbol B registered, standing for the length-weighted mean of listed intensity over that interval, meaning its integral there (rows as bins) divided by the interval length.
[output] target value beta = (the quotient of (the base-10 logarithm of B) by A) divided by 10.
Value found 0.0182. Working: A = 2.525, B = 2.9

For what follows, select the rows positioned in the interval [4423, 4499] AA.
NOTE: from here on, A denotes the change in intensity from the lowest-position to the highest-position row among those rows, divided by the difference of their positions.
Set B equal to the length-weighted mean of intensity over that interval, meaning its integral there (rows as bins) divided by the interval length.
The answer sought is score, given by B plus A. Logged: 2.77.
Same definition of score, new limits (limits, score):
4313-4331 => 2.44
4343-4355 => 2.50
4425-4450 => 2.77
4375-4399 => 2.43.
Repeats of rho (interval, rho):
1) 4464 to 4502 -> 3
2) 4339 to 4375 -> 7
